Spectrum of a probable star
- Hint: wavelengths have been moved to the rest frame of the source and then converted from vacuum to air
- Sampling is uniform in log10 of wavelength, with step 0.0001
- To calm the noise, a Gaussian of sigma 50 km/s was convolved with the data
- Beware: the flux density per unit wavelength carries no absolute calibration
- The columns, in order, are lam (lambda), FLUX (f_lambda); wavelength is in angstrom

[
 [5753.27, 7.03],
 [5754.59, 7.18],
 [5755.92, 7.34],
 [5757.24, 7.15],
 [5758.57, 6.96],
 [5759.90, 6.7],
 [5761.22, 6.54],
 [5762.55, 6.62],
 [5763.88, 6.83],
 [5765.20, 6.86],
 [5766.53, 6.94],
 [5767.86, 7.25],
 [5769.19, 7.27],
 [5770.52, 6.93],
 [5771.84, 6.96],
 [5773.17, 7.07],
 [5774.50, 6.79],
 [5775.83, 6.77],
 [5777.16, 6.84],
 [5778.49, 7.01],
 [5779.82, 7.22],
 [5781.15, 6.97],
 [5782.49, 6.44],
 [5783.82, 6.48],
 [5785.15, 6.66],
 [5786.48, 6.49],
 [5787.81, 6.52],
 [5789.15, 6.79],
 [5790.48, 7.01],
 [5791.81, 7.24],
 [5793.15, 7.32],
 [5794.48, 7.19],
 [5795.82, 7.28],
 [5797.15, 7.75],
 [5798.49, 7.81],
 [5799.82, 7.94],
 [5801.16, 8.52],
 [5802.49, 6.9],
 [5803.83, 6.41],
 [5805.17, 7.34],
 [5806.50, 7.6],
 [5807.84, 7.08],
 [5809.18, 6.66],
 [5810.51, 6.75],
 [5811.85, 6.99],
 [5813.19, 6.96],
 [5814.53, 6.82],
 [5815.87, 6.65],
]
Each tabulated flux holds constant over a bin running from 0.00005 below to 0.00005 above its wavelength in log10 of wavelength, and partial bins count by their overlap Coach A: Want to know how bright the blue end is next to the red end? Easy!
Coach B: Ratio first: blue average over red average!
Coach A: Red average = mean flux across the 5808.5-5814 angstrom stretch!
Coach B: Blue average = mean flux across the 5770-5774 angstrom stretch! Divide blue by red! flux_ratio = 1.02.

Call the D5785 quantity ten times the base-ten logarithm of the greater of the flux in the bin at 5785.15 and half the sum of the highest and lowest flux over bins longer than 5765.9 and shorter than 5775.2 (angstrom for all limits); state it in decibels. 8.47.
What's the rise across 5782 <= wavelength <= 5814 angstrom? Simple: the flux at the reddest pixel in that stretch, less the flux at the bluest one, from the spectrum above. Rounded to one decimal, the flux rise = 0.5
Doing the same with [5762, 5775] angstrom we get 0.2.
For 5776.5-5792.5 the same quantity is 0.4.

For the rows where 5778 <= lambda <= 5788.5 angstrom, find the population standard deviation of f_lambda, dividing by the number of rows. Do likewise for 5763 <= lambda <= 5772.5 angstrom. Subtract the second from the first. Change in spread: 0.11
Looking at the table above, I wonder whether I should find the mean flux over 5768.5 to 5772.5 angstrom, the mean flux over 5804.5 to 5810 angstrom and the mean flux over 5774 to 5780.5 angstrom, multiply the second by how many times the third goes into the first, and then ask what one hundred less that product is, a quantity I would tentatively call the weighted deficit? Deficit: 92.7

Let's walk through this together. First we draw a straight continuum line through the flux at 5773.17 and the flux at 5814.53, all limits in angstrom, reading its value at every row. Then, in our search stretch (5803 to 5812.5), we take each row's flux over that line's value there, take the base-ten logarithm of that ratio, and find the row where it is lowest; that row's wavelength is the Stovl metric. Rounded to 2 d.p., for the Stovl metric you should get 5803.83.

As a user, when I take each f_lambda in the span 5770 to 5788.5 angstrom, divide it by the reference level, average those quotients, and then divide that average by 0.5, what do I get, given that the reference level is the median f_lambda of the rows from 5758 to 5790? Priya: 1.99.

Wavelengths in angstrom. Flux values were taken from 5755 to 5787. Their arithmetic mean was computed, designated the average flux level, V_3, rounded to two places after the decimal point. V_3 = 6.88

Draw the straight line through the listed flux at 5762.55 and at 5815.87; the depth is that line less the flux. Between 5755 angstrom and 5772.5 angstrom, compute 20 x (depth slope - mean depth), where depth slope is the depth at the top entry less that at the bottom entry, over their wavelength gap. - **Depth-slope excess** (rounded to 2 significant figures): 7.1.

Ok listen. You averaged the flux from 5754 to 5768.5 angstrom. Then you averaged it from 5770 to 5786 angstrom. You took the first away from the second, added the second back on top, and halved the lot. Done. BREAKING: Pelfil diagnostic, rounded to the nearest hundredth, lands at 3.37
